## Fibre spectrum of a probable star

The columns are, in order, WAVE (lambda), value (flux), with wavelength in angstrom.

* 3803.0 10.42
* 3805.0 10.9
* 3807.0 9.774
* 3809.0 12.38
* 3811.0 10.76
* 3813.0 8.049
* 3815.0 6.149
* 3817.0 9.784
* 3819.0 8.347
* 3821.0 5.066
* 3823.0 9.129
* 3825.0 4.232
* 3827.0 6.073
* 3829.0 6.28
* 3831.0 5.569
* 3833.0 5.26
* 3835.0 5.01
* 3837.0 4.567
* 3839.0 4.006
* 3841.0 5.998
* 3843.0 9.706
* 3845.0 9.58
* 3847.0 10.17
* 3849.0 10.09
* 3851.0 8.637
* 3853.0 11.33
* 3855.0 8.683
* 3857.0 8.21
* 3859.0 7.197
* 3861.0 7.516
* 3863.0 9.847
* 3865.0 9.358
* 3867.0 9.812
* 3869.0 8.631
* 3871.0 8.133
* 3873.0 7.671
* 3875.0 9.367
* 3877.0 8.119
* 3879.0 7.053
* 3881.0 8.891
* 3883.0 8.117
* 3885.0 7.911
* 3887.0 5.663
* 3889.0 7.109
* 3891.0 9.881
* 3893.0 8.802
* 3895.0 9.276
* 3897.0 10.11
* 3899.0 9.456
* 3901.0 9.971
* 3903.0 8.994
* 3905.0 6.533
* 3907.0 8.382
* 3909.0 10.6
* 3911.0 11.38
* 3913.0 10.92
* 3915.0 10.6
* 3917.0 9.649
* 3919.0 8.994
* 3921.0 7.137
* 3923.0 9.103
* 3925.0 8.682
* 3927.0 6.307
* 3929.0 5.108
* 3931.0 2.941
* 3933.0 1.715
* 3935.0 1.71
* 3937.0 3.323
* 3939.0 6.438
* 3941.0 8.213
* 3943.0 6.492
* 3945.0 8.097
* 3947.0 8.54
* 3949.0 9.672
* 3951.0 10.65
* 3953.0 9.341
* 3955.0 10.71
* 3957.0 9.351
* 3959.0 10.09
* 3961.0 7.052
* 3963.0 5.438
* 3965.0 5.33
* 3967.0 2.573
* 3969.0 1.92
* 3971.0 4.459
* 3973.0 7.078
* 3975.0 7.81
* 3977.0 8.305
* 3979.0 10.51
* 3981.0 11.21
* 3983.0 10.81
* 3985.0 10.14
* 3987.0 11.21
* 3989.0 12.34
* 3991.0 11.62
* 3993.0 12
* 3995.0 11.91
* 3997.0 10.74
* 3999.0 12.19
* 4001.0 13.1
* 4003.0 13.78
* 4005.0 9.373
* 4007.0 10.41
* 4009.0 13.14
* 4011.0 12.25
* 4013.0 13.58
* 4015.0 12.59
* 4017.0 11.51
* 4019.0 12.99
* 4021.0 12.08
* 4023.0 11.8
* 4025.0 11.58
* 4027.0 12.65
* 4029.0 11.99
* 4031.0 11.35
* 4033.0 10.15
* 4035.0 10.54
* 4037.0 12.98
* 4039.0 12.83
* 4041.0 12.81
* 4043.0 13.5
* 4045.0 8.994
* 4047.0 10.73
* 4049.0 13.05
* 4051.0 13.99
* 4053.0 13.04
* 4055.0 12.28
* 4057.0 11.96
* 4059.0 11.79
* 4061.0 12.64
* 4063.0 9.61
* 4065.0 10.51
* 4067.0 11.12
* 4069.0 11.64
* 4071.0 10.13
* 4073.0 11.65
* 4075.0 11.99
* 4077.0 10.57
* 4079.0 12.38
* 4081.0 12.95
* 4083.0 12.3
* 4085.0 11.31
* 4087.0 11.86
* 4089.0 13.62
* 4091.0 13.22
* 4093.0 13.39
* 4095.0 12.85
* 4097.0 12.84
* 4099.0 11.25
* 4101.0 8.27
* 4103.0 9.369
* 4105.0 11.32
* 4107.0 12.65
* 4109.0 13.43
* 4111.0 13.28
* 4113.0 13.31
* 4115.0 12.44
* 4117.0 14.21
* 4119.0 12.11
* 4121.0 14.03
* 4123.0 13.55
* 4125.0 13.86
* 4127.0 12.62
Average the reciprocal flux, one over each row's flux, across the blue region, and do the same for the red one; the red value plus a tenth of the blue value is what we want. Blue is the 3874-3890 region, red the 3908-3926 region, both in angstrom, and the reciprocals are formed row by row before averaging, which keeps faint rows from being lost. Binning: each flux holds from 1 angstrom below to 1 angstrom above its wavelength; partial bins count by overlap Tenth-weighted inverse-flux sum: 0.1185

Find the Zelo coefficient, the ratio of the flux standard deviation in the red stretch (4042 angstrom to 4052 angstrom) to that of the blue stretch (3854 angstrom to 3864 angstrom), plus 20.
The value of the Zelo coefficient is 22.0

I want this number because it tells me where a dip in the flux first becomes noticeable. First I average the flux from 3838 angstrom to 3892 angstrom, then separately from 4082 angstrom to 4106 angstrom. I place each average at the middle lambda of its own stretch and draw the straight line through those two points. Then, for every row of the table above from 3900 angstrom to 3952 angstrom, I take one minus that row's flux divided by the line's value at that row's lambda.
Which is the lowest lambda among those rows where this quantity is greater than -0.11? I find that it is 3903.0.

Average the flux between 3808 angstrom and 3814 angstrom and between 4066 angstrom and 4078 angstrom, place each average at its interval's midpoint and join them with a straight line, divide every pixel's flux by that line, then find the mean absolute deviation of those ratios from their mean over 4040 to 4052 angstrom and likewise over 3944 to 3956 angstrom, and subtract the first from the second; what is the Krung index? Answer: -0.06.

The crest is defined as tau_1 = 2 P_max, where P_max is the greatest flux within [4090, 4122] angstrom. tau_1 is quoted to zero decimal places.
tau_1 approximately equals 28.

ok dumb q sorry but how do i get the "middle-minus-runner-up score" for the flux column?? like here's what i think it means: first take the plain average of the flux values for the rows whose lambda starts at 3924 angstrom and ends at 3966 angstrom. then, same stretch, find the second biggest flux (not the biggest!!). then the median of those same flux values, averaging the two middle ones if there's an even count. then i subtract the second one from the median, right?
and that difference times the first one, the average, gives -25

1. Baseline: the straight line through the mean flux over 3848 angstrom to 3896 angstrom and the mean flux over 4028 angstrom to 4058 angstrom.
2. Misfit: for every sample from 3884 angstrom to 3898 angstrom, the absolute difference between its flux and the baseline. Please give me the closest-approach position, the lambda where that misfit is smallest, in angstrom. 3893.0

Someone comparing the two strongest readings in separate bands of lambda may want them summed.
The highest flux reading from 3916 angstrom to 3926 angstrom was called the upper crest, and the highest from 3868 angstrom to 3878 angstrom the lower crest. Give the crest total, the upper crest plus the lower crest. 19.0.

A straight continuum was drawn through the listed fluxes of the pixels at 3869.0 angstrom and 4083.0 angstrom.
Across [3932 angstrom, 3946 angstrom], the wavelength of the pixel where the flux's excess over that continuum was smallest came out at 3935.0 angstrom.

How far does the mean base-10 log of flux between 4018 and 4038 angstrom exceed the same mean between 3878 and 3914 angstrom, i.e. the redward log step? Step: 0.13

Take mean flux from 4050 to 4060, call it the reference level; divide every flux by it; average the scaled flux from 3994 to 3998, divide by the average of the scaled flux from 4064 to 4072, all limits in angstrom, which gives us 1.0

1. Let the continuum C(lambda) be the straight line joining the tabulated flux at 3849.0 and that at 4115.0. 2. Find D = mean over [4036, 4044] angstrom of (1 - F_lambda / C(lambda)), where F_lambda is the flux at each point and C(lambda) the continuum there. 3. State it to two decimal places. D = -0.11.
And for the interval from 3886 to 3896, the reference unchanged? 0.22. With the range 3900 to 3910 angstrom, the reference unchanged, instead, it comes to 0.16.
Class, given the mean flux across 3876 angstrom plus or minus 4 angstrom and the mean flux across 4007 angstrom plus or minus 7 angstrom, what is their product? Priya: 99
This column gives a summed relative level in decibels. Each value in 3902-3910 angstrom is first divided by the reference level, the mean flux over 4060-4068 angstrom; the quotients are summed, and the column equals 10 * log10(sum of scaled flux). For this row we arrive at 5.0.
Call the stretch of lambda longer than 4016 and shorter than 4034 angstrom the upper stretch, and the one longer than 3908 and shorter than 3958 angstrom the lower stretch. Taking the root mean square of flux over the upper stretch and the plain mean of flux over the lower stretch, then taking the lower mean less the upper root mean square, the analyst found -4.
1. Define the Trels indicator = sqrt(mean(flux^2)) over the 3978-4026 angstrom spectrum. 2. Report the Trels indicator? 11.8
